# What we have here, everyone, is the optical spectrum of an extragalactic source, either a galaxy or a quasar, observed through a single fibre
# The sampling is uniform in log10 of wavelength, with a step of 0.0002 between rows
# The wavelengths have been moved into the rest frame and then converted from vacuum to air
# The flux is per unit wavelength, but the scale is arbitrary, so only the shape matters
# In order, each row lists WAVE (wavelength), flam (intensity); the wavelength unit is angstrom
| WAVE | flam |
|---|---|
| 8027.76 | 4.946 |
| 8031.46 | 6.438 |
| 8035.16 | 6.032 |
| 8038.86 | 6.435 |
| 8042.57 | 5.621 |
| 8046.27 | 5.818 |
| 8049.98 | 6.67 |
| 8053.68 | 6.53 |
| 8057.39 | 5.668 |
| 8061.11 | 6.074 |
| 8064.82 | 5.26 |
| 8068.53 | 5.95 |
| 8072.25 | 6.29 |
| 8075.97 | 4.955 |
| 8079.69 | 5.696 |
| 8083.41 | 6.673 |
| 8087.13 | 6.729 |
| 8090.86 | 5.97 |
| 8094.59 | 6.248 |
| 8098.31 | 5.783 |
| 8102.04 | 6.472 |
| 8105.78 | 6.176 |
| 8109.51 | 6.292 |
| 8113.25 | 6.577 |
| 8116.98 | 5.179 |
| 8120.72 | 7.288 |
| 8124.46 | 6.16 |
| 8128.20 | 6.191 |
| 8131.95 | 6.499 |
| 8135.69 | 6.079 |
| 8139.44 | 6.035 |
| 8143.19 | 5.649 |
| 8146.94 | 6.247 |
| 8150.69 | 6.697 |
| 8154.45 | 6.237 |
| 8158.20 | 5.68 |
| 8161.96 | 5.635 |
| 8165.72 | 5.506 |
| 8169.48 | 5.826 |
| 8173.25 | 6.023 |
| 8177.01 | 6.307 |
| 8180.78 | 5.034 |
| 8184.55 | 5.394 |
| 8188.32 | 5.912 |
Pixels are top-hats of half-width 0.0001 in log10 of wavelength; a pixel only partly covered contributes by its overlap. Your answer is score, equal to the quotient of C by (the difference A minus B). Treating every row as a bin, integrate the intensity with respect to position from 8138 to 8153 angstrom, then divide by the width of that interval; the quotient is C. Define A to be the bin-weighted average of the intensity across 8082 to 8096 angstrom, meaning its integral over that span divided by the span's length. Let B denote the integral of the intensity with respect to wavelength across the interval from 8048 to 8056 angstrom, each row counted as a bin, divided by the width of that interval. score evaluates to -45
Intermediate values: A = 6.40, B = 6.5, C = 6.16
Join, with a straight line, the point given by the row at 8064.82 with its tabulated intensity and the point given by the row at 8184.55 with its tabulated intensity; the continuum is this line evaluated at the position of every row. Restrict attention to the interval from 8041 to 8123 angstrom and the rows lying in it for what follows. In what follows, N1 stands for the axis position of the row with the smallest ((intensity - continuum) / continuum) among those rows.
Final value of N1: 8075.97 angstrom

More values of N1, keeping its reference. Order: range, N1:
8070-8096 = 8075.97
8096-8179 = 8116.98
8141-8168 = 8165.72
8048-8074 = 8064.82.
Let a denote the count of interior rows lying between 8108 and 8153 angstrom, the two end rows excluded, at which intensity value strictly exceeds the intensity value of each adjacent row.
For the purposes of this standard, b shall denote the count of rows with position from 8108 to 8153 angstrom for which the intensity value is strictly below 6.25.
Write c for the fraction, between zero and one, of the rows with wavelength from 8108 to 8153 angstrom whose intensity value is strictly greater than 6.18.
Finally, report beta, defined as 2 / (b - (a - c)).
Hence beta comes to 0.44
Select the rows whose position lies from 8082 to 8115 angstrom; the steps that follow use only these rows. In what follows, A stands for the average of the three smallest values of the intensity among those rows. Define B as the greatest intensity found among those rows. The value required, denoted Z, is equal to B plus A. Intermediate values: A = 5.98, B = 6.729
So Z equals 12.7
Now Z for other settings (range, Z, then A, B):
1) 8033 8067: 12.2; 5.52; 6.67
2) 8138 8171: 12.3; 5.60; 6.697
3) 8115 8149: 12.9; 5.62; 7.288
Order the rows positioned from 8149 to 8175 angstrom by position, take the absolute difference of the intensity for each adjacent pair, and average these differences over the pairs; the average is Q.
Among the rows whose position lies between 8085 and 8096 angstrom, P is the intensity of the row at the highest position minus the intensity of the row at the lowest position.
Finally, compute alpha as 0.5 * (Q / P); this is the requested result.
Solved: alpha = -0.3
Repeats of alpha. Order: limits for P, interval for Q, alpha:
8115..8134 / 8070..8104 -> 0.3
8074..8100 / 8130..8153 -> 0.2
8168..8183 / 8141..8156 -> -0.3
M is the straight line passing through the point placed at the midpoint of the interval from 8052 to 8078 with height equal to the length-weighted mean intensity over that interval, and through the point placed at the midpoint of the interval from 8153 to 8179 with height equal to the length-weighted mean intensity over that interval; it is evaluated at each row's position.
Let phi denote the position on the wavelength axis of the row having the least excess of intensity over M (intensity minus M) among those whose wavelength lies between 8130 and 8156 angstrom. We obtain 8143.19 angstrom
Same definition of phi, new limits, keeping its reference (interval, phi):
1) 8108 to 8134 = 8116.98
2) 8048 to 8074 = 8064.82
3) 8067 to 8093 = 8075.97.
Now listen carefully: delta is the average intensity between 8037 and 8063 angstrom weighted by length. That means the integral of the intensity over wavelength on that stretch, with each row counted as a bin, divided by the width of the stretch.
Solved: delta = 6.11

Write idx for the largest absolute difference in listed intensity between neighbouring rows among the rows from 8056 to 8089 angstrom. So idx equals 1.3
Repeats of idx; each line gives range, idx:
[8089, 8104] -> 0.7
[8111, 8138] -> 2.1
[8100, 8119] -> 1.4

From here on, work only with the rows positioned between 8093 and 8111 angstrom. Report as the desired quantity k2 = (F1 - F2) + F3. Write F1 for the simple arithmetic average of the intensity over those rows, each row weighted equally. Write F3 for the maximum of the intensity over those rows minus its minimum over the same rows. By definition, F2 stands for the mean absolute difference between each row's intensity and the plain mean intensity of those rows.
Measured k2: 6.71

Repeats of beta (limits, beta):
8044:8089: 0.45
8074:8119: 0.57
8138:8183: 0.24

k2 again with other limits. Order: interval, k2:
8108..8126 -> 7.90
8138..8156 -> 6.96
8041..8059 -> 6.68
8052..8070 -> 6.82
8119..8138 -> 7.29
